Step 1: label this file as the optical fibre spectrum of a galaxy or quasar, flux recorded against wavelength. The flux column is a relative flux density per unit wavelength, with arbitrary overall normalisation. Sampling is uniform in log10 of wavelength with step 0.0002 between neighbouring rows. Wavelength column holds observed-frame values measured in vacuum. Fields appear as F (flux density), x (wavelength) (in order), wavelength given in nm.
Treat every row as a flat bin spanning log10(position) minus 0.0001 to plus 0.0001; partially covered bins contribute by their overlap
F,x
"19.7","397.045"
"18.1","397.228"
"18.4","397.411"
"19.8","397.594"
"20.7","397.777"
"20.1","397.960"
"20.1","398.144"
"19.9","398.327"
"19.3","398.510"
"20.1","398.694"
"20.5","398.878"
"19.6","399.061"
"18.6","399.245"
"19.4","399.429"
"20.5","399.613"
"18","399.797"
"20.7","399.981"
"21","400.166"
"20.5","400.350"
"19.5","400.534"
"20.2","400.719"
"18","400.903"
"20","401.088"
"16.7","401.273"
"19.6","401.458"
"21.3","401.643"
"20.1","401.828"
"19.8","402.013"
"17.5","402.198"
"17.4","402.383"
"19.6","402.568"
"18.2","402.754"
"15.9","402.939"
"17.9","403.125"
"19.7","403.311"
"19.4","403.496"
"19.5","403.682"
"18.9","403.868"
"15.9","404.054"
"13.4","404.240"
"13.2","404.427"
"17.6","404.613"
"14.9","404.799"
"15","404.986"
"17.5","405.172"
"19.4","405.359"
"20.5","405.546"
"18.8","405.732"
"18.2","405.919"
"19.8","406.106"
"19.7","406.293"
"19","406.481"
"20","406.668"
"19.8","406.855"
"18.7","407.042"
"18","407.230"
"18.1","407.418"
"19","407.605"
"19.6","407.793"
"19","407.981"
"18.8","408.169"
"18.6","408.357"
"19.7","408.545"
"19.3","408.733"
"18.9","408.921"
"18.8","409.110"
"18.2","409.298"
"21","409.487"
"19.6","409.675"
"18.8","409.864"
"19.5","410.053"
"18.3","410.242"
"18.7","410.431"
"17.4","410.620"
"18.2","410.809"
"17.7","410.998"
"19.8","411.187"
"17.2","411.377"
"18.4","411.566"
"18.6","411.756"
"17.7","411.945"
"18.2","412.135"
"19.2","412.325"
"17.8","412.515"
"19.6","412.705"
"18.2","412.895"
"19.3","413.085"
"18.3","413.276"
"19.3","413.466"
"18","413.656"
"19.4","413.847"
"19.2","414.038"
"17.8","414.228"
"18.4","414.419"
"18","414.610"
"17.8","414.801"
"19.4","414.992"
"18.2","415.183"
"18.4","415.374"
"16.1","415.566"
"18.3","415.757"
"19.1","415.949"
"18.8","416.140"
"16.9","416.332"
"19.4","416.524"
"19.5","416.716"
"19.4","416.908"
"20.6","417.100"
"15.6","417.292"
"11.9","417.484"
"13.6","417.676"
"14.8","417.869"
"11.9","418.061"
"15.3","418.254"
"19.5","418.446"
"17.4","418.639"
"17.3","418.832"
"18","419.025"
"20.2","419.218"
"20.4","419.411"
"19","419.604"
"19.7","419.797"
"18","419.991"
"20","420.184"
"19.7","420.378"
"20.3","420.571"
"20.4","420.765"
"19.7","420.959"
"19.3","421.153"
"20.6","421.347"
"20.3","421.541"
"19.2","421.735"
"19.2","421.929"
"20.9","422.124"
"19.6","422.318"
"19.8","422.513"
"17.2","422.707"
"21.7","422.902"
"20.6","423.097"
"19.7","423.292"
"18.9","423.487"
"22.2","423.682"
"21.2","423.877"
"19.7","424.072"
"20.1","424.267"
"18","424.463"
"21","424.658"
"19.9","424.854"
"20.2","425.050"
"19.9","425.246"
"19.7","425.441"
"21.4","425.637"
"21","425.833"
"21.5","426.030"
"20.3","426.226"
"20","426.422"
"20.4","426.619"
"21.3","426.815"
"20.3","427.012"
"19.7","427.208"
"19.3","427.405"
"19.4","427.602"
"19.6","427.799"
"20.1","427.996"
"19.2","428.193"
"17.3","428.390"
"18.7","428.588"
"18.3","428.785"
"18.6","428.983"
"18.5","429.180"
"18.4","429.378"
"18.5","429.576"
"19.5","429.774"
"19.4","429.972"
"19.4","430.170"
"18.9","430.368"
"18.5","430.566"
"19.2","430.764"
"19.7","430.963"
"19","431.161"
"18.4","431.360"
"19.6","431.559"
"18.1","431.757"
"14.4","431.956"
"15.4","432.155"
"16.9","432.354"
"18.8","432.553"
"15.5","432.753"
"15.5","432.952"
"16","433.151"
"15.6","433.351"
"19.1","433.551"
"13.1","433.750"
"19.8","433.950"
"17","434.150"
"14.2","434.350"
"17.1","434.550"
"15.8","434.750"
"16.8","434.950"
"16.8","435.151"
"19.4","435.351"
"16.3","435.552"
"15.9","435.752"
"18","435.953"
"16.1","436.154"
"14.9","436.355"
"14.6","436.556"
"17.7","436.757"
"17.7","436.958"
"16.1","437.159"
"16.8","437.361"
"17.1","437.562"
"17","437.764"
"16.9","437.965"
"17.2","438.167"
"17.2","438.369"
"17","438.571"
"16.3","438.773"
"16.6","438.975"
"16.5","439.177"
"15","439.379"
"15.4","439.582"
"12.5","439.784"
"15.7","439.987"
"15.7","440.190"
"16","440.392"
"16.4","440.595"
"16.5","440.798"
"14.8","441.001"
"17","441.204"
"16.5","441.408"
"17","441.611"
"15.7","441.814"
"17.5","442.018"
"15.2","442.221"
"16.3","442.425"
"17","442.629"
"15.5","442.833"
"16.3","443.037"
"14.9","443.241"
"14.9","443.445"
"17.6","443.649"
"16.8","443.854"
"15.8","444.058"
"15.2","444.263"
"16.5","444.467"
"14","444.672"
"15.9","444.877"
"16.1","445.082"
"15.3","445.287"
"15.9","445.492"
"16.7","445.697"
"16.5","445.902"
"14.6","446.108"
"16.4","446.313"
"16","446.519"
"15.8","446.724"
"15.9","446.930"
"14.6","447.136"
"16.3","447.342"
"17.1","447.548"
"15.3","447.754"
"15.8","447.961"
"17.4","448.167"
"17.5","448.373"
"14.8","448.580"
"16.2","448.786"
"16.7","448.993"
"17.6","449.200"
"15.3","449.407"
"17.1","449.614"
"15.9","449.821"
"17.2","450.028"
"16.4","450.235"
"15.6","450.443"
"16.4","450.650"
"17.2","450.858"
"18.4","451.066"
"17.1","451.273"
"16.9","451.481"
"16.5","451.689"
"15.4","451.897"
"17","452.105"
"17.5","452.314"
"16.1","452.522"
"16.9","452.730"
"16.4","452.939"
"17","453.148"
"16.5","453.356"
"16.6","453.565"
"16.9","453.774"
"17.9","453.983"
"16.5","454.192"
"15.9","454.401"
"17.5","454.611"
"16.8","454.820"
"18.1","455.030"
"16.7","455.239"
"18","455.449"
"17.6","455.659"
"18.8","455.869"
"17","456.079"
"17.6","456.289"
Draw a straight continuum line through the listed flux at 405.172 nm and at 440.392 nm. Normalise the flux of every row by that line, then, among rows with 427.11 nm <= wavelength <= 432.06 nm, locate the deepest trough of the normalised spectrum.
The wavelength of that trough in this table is 431.956 nm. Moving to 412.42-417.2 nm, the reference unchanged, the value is 415.566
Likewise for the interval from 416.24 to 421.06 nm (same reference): 417.484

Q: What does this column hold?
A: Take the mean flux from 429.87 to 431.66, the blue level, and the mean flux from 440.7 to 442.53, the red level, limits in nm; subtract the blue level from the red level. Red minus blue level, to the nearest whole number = -3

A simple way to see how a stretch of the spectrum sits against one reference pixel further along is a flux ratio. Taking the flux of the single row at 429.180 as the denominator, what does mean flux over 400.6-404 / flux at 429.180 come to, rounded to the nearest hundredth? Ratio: 1.02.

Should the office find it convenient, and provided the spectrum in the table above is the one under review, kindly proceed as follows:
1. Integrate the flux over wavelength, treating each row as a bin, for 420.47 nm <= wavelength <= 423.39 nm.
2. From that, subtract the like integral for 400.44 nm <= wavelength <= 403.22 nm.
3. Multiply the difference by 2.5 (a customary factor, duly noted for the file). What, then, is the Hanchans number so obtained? 14.7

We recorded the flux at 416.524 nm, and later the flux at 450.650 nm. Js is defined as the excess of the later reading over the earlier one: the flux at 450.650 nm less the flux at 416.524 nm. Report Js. -3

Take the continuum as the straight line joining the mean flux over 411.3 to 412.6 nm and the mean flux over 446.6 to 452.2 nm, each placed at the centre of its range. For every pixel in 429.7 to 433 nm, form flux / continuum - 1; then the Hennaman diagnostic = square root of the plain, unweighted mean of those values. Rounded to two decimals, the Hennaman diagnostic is 0.21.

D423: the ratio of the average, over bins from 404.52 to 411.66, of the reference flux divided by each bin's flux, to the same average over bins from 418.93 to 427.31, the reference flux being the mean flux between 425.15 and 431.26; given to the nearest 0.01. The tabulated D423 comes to 1.07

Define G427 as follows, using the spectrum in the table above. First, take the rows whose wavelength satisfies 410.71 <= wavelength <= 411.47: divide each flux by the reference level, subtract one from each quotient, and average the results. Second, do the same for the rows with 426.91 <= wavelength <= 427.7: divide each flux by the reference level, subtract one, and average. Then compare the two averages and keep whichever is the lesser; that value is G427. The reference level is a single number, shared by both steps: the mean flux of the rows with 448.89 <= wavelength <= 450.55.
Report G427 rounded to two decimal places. 0.11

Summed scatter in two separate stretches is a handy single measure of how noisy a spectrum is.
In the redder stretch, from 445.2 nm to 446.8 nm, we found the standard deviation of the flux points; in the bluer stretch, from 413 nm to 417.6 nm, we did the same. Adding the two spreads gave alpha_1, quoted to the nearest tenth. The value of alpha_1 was 2.4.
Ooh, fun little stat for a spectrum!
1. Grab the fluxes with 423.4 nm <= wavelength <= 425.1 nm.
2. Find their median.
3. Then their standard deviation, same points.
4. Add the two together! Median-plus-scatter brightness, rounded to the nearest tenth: 21.3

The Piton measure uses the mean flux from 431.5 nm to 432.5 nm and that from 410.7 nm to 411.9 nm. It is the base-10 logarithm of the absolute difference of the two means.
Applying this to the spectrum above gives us 0.2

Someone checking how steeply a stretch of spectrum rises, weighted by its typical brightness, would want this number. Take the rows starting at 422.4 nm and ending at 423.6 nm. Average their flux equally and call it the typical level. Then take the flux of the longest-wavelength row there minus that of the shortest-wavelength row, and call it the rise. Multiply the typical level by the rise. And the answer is -18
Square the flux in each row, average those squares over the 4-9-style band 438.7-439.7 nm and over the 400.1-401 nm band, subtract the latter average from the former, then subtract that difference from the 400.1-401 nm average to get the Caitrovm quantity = 534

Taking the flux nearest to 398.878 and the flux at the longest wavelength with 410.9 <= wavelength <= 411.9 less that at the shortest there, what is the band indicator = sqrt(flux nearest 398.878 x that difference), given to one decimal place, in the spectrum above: 4.3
